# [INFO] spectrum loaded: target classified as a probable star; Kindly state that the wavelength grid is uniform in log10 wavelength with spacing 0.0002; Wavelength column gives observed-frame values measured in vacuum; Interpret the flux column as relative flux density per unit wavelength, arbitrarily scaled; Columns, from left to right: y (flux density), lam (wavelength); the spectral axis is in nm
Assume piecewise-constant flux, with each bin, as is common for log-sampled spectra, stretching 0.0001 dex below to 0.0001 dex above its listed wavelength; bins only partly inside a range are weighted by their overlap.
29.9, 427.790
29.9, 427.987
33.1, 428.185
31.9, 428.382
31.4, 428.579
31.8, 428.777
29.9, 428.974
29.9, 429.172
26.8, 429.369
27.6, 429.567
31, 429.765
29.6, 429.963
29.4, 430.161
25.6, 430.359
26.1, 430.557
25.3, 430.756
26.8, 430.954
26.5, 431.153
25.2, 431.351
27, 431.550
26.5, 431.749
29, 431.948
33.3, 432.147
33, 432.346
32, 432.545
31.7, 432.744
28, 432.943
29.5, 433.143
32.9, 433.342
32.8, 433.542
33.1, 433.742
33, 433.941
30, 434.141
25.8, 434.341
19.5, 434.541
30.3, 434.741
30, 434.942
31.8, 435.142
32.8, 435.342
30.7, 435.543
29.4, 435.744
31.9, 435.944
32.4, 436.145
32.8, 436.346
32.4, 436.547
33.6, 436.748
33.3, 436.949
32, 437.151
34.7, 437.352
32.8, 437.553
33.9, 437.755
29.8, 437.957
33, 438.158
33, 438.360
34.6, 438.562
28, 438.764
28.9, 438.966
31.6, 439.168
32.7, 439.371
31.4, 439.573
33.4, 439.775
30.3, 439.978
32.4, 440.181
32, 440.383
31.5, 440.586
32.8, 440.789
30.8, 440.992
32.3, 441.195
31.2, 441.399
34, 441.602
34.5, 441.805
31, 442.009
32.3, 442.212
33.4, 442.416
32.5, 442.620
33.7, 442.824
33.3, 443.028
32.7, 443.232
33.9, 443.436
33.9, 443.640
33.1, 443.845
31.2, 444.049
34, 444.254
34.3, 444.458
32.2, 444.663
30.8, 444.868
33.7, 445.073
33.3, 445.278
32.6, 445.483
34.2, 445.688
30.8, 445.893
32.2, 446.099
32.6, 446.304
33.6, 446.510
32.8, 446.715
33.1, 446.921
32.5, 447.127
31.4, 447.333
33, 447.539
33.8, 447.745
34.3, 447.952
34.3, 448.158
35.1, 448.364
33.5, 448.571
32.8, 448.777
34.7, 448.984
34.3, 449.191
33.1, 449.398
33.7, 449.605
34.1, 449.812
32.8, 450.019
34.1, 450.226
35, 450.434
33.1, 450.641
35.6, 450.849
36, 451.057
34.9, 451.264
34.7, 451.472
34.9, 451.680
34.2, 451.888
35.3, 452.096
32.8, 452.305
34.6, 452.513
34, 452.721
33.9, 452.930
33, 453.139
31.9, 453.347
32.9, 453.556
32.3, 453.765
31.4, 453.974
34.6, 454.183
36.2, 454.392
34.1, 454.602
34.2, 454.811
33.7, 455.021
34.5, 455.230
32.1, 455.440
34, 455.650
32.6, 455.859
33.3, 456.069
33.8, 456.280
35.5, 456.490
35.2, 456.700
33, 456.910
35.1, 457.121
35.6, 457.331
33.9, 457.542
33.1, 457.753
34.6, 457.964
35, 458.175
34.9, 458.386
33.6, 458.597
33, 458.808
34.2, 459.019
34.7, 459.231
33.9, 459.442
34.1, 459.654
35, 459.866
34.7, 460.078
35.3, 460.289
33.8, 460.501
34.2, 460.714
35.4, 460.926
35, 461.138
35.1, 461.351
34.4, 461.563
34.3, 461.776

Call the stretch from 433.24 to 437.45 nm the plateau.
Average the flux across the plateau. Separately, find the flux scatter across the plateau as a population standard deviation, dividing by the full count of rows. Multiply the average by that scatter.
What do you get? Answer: 100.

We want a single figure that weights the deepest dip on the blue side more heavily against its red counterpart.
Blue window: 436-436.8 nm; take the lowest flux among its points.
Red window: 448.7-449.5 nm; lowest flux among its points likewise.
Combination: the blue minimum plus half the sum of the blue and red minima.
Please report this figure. 65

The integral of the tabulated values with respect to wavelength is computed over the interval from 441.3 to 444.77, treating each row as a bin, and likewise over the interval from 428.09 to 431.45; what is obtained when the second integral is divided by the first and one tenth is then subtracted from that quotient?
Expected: 0.74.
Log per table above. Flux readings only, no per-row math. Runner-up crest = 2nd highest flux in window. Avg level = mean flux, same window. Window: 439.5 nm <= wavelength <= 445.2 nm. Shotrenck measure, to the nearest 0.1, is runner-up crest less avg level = 1.7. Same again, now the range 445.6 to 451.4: 2.0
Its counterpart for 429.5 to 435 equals 4.2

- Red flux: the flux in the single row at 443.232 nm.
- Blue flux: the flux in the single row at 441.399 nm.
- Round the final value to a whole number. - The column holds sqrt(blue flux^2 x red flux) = 178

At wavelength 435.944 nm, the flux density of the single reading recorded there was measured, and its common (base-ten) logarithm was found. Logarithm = 1.50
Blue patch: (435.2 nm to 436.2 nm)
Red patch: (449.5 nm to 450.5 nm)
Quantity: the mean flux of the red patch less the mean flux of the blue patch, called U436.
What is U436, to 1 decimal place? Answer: 2.5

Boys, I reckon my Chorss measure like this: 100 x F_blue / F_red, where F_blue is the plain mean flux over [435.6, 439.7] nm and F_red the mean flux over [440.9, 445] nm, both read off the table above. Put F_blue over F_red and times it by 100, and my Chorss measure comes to 98.0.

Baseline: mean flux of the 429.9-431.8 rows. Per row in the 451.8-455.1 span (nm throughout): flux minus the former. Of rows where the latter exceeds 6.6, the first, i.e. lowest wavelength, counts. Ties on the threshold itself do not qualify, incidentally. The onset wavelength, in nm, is 451.888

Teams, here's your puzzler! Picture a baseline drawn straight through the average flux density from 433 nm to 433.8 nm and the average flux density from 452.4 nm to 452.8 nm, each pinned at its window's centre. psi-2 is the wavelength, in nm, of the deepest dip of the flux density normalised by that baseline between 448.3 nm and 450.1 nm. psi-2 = 450.019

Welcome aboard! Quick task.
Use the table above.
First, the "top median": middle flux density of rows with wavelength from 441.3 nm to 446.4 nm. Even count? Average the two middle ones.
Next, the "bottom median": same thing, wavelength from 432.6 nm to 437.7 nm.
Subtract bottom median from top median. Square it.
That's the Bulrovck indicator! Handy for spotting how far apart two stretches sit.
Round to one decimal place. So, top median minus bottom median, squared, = 1.2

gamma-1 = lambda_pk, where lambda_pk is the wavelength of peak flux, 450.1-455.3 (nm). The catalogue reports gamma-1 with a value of 454.392 nm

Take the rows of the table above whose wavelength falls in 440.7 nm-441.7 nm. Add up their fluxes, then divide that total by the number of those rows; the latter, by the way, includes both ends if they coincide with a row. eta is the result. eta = 32.2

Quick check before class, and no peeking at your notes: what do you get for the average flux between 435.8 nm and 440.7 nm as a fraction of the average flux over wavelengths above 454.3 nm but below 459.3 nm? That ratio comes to 0.942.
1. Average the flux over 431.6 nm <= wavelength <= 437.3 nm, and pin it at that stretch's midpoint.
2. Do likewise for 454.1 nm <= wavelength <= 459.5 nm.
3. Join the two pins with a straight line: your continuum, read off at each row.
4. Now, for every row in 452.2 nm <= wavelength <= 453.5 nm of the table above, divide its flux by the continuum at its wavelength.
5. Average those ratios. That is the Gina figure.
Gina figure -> 0.99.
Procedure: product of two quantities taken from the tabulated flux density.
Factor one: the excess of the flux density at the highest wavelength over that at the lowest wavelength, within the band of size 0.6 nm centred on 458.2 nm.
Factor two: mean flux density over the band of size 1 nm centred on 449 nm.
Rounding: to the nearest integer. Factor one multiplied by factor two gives 10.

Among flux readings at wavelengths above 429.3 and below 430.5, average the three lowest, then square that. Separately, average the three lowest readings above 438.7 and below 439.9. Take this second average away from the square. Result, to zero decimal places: 682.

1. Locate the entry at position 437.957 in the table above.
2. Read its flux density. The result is 29.8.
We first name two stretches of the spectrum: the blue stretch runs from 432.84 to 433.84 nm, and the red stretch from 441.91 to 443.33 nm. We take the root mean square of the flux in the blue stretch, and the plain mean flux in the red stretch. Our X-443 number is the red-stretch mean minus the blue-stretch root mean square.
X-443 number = 1.4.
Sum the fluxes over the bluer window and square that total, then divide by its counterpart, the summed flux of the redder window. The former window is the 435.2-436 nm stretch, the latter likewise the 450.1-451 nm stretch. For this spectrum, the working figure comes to 113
